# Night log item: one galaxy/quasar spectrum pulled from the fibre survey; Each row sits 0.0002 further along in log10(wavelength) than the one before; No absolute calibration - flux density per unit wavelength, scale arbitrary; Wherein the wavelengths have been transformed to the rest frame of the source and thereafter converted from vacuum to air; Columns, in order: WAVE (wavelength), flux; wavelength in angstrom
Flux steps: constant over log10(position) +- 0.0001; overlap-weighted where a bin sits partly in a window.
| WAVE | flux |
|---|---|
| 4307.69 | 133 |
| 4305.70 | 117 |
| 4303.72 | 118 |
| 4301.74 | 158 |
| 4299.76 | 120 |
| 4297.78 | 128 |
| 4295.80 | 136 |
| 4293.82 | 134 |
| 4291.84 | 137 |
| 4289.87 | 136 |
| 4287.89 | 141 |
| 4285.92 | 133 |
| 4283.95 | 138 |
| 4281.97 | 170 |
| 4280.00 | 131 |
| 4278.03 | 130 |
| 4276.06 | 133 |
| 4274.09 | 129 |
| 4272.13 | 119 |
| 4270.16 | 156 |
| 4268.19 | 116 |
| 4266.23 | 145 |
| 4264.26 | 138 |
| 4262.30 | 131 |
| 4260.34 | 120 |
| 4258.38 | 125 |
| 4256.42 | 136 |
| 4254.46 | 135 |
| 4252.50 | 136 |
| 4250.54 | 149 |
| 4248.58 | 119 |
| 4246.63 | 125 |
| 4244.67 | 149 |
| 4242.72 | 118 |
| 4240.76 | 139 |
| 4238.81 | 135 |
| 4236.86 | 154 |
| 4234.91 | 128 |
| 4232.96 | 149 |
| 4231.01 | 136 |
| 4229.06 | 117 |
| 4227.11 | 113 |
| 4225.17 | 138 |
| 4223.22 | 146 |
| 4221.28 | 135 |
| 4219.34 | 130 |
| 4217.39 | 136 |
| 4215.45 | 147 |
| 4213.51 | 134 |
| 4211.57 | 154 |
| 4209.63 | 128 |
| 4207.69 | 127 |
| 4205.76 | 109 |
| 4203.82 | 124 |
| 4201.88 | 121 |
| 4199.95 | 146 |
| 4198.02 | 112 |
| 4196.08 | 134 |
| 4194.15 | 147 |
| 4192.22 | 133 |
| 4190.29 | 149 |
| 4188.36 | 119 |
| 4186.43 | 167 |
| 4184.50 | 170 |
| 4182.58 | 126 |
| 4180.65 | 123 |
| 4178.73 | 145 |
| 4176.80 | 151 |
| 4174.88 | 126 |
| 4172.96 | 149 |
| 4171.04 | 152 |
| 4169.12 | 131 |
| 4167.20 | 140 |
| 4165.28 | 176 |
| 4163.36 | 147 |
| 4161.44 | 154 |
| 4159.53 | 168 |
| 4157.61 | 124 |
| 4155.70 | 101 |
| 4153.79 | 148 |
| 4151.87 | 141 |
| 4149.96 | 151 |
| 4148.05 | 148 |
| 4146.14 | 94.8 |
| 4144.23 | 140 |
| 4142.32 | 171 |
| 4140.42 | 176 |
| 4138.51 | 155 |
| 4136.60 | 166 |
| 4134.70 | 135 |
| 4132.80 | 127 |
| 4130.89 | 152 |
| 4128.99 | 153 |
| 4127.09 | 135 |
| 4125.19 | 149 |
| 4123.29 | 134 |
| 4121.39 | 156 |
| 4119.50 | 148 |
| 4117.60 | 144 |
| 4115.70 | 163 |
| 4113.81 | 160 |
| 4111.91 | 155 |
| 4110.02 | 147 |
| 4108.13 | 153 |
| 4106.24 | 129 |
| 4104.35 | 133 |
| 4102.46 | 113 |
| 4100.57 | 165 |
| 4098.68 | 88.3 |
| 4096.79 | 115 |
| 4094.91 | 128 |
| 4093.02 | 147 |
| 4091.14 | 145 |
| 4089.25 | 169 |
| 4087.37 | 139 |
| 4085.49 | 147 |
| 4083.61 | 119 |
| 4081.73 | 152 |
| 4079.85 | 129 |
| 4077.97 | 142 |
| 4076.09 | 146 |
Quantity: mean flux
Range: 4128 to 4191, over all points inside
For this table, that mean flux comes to 145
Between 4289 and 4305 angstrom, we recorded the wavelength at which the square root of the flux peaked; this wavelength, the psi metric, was 4301.74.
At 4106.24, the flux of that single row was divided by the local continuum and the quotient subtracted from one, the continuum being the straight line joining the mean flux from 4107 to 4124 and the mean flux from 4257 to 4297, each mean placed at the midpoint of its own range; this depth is 0.15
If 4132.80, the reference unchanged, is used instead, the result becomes 0.15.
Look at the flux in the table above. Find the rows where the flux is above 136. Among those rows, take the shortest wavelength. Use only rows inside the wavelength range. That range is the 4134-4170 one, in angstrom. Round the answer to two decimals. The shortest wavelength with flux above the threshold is 4136.60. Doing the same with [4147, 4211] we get 4148.05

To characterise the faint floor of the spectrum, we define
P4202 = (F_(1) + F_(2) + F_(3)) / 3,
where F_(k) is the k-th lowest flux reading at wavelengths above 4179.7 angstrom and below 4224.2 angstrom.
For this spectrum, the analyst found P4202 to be 113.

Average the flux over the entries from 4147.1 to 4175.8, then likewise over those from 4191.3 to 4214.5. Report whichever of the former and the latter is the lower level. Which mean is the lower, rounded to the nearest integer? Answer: 131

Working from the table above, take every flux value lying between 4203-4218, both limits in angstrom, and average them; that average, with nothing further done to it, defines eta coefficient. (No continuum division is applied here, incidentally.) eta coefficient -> 132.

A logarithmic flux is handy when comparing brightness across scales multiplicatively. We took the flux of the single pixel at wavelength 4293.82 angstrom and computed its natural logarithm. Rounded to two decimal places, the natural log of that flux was 4.90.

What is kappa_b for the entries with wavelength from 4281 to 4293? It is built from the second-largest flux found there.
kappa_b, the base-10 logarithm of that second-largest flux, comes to 2.15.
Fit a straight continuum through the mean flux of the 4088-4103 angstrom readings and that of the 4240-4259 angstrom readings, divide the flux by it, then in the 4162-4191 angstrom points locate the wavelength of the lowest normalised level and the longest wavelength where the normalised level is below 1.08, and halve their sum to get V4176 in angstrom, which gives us 4188.4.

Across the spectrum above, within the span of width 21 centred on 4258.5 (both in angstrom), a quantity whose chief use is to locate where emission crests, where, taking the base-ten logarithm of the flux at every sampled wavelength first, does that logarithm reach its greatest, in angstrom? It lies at 4250.54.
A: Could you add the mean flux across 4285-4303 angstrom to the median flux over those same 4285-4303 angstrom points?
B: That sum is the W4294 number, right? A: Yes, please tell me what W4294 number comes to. 272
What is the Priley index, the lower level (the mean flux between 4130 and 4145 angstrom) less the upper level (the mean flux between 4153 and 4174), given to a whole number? 8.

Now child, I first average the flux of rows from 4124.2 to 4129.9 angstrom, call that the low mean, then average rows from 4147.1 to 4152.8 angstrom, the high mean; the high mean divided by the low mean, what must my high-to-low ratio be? 1.01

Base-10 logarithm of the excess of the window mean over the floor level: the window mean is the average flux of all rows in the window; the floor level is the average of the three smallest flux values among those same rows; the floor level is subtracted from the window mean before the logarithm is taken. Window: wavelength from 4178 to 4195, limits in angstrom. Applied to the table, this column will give 1.29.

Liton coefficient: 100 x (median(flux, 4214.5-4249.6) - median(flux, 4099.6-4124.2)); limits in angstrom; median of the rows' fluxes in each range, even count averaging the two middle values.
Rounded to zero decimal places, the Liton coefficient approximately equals -1250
